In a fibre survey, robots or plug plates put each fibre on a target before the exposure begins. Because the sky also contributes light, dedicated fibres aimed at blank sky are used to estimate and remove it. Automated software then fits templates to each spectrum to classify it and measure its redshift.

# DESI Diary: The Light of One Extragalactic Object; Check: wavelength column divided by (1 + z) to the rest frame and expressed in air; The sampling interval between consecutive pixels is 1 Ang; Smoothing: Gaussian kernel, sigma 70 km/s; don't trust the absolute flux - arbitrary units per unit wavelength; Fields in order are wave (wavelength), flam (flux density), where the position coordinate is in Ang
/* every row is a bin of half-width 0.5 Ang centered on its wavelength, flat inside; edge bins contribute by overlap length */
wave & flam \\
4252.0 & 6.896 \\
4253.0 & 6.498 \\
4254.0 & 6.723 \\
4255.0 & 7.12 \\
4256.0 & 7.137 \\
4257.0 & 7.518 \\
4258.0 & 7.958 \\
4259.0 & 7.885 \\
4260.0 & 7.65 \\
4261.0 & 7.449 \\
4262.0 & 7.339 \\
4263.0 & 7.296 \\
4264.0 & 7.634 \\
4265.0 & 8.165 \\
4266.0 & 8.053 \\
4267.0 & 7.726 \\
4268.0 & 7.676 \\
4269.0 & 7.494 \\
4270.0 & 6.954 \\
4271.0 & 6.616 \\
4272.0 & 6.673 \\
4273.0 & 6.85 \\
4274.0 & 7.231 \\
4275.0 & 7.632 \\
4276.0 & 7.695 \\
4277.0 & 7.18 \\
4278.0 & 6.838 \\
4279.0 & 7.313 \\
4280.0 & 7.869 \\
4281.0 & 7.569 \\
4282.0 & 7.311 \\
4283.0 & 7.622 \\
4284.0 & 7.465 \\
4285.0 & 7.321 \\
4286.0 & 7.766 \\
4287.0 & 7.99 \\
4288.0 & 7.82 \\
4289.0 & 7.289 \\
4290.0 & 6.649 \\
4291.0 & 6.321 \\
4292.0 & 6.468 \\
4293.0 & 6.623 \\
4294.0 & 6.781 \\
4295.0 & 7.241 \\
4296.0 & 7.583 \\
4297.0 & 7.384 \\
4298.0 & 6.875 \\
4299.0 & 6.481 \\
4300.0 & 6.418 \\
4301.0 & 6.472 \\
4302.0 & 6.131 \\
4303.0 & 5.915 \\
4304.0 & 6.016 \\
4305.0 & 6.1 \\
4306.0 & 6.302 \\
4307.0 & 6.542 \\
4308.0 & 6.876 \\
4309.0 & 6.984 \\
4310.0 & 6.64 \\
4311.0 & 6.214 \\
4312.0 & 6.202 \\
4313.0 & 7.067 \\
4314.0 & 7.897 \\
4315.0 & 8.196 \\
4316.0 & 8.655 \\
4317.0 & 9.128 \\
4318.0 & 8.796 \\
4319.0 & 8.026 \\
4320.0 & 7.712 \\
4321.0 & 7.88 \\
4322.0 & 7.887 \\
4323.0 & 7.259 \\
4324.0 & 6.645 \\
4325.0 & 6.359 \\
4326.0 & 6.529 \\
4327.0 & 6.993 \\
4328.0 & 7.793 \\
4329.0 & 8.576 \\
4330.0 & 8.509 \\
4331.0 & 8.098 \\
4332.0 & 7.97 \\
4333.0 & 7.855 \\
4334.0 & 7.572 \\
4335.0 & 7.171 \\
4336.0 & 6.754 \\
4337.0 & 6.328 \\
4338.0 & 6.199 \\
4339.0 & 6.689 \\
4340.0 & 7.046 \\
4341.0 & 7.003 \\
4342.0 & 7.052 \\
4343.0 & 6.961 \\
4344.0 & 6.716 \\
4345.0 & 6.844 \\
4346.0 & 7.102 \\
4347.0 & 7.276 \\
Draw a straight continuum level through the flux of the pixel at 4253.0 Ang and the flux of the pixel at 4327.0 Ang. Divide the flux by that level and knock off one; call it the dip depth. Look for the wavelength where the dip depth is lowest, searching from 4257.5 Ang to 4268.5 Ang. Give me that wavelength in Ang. 4263.0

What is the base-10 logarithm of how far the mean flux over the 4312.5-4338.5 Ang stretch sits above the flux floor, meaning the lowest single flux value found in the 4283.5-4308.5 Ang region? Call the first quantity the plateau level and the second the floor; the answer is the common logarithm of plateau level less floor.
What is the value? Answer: 0.23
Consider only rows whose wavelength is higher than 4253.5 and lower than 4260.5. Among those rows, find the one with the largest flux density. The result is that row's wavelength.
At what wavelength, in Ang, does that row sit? 4258.0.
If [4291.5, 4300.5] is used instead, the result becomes 4296.0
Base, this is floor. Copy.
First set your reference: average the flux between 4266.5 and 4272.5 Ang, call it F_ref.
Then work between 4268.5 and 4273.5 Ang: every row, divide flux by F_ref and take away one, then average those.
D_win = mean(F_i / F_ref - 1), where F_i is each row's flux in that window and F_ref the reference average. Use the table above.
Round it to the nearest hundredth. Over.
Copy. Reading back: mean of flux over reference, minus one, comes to -0.04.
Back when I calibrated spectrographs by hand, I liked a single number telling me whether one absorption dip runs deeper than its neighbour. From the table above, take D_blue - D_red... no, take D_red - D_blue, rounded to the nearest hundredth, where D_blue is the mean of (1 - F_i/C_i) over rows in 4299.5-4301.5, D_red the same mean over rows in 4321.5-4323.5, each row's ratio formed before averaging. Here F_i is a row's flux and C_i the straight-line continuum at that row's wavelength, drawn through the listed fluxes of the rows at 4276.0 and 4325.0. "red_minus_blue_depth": -0.26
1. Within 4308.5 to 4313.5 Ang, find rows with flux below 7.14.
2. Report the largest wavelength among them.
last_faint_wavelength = 4313.0 Ang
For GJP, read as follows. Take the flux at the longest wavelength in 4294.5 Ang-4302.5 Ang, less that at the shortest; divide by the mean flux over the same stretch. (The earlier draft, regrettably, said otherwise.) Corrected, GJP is -0.16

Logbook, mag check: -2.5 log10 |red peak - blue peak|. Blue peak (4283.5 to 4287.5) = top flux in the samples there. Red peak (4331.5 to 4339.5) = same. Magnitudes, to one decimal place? 4.2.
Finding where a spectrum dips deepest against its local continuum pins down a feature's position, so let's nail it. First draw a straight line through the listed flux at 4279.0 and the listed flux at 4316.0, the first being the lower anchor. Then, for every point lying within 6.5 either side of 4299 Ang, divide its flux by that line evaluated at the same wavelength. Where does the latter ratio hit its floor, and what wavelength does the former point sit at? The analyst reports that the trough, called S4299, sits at 4303.0 Ang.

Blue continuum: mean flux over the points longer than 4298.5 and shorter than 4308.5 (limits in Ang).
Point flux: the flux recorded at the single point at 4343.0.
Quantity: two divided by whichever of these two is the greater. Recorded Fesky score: 0.287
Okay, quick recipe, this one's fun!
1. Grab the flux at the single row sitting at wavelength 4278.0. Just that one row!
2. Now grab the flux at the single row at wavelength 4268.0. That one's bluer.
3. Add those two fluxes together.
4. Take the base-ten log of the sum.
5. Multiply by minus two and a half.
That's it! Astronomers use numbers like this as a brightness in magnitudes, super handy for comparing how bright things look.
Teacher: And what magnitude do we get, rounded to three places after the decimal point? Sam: -2.904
